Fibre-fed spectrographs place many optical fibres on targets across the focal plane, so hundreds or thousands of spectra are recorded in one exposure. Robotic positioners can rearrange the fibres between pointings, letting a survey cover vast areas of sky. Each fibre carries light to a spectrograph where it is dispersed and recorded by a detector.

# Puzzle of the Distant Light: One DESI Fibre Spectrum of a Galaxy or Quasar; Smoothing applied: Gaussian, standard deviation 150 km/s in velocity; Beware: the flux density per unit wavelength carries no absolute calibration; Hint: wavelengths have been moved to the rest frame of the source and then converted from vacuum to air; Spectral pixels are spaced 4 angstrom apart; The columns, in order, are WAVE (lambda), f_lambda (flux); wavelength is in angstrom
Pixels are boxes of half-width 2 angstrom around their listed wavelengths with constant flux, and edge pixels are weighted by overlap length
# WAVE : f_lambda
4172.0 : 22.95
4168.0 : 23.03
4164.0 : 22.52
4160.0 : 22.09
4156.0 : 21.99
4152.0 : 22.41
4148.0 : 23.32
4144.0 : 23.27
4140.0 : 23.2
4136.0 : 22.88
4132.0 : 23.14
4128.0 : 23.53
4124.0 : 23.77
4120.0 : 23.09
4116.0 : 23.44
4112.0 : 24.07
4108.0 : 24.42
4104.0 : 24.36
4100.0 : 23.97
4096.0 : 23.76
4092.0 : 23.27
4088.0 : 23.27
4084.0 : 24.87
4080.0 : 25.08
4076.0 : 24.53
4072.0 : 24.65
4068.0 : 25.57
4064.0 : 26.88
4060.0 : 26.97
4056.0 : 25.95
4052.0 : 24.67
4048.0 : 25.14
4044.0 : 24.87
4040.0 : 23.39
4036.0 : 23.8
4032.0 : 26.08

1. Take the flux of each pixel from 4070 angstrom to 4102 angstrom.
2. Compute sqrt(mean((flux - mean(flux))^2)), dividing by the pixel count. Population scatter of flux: 0.66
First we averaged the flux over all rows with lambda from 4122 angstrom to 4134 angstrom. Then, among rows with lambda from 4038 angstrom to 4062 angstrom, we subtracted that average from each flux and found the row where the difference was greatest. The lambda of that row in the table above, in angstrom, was 4060.0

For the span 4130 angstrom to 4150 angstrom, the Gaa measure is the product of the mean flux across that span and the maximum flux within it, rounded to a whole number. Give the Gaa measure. 540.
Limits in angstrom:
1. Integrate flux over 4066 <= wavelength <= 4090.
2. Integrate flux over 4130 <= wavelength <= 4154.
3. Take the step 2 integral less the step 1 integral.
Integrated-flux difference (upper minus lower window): -39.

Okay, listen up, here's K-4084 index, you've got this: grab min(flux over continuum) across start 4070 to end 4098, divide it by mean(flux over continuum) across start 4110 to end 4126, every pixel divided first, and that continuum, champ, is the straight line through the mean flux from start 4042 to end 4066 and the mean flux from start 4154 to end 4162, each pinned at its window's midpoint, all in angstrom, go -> 0.94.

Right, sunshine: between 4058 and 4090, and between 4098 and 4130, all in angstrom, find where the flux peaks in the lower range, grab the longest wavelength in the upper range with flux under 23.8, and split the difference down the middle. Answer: 4094 angstrom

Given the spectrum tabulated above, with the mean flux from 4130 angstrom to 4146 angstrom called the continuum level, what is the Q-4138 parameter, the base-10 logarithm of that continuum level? 1.36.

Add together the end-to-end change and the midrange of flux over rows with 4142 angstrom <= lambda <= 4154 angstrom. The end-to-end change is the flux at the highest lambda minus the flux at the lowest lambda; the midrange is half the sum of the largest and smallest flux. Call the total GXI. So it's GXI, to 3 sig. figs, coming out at 22.0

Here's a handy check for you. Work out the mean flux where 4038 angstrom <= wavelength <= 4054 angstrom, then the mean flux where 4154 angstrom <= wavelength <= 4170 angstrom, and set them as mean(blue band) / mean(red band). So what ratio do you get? 1.09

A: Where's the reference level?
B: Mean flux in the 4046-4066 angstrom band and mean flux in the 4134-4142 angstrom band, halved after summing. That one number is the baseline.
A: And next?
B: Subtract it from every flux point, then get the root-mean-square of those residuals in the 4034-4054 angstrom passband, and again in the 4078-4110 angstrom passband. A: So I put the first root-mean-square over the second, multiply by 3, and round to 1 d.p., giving 2.8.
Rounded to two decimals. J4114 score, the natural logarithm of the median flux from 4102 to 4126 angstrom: 3.17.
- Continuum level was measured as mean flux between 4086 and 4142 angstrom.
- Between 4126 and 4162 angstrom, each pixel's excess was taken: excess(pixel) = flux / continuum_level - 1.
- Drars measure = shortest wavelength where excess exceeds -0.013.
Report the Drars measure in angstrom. 4128.0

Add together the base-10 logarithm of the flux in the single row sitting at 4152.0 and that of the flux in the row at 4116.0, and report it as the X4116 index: 2.72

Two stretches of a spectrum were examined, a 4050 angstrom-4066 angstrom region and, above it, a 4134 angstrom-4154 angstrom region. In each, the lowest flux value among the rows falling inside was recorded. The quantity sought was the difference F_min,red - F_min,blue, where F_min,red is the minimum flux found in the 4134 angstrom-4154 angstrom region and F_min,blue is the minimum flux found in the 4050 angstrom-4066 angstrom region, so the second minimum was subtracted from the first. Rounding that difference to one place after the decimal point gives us -2.3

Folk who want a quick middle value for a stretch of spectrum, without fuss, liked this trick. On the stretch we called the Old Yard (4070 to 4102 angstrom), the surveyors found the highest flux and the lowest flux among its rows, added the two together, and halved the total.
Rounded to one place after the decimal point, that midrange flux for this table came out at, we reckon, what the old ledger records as 24.2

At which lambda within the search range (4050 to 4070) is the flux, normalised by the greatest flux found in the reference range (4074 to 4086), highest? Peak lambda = 4060.0 angstrom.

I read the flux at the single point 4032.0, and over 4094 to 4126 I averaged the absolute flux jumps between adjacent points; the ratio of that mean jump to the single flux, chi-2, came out 0.0146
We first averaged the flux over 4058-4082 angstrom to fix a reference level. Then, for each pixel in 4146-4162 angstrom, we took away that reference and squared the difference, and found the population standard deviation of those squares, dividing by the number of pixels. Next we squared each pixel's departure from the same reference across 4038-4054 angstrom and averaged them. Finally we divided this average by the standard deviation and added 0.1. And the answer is 0.6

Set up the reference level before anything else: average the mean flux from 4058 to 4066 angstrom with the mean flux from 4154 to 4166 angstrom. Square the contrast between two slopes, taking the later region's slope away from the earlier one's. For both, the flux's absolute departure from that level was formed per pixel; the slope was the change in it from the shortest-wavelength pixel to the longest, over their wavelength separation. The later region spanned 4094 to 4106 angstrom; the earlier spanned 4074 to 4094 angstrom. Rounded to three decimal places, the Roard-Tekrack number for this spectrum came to 0.024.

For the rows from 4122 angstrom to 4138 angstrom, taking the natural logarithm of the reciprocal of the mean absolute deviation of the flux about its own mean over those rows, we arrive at 1.1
